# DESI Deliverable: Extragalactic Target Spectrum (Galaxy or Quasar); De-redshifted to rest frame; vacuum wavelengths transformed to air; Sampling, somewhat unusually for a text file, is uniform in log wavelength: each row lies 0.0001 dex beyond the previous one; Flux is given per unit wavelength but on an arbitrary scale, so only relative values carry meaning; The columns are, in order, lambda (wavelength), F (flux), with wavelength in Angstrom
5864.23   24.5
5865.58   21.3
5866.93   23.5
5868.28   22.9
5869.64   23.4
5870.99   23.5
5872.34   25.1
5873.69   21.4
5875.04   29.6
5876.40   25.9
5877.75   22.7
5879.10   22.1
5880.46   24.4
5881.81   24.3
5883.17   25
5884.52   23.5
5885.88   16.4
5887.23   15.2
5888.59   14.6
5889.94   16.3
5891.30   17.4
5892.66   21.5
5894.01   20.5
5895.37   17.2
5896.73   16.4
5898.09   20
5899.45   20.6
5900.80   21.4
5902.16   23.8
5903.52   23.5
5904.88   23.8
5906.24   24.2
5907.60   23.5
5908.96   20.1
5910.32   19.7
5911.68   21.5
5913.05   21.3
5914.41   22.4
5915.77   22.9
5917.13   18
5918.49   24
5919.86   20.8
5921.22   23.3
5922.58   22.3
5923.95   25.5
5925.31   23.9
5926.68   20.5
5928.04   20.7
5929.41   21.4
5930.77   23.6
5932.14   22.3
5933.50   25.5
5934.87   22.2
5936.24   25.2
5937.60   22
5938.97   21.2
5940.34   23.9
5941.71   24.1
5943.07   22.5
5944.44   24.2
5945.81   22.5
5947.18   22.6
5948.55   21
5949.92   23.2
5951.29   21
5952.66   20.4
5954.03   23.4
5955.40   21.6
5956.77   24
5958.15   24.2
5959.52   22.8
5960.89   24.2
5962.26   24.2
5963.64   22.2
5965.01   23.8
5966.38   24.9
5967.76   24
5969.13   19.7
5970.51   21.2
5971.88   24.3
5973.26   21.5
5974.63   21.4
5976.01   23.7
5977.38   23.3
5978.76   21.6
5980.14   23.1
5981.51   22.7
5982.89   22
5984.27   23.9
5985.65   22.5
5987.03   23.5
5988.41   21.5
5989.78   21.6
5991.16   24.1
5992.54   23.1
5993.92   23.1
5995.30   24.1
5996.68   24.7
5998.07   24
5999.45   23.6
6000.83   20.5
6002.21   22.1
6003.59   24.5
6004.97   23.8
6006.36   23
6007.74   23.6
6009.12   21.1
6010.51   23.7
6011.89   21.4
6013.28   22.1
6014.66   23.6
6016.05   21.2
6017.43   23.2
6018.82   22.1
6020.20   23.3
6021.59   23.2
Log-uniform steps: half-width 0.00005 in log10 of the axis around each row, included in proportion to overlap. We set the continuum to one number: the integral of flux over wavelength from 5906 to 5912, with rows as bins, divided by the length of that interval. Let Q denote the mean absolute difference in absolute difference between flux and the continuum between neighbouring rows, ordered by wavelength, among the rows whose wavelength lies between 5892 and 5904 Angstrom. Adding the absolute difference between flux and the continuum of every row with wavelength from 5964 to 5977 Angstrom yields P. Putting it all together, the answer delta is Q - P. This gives -14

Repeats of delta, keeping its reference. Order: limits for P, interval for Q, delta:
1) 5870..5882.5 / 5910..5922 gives -24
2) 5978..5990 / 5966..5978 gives -7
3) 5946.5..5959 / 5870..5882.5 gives -9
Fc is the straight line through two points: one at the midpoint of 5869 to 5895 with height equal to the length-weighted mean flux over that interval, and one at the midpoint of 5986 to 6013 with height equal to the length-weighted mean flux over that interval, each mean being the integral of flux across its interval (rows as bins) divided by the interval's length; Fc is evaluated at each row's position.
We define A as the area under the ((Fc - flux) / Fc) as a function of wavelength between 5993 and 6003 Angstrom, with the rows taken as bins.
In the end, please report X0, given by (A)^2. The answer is 0.01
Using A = -0.09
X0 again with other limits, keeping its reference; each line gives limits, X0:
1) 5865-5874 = 0.43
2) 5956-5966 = 0.24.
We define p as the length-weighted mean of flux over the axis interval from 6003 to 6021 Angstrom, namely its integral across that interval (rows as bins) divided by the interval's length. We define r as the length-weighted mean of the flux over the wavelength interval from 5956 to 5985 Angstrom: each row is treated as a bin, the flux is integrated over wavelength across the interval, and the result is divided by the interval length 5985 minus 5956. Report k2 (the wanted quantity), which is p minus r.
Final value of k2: -0.17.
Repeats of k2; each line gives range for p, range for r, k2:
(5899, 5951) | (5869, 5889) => -0.07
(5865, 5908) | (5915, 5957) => -0.86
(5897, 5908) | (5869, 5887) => -1.08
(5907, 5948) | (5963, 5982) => -0.23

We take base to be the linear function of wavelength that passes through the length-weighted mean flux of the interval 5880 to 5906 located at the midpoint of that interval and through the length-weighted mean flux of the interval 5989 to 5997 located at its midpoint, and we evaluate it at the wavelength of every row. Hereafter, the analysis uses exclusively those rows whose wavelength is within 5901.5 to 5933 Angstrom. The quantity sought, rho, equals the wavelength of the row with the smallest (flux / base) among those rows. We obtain 5917.13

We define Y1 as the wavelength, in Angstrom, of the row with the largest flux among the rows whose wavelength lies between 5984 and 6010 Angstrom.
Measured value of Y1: 5996.68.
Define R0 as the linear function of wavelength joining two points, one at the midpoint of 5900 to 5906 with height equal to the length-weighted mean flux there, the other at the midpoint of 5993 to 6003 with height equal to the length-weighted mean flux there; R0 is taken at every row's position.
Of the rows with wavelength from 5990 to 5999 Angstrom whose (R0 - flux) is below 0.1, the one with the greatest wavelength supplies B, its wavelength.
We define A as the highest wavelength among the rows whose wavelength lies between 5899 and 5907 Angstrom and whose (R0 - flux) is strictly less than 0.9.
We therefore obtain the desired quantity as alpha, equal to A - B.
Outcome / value -91.8 Angstrom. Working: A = 5906.24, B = 5998.07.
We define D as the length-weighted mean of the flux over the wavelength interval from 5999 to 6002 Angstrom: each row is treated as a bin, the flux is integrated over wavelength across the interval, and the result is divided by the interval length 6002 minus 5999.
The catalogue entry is 22.0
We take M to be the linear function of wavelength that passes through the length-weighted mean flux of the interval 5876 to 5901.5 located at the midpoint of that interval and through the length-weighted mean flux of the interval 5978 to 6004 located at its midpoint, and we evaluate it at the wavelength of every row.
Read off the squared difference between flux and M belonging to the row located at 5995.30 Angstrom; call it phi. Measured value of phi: 1.1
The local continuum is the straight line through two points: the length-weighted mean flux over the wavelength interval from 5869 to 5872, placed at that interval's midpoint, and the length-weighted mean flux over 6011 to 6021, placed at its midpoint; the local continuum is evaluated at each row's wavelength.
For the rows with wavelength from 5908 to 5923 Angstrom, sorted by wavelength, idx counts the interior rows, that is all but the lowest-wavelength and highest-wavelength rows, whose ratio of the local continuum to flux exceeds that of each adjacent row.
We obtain 4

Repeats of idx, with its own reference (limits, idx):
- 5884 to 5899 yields 2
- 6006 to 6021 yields 4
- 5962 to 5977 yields 3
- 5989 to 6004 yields 2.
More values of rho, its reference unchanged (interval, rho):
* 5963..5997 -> 5969.13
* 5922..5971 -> 5969.13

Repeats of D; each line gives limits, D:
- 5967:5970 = 21.8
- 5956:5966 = 23.7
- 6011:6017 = 22.2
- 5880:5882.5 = 24.3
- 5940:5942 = 24.0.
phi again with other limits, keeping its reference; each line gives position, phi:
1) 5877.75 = 7.6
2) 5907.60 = 7.7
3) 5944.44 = 6.2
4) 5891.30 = 8.4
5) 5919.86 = 0.1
